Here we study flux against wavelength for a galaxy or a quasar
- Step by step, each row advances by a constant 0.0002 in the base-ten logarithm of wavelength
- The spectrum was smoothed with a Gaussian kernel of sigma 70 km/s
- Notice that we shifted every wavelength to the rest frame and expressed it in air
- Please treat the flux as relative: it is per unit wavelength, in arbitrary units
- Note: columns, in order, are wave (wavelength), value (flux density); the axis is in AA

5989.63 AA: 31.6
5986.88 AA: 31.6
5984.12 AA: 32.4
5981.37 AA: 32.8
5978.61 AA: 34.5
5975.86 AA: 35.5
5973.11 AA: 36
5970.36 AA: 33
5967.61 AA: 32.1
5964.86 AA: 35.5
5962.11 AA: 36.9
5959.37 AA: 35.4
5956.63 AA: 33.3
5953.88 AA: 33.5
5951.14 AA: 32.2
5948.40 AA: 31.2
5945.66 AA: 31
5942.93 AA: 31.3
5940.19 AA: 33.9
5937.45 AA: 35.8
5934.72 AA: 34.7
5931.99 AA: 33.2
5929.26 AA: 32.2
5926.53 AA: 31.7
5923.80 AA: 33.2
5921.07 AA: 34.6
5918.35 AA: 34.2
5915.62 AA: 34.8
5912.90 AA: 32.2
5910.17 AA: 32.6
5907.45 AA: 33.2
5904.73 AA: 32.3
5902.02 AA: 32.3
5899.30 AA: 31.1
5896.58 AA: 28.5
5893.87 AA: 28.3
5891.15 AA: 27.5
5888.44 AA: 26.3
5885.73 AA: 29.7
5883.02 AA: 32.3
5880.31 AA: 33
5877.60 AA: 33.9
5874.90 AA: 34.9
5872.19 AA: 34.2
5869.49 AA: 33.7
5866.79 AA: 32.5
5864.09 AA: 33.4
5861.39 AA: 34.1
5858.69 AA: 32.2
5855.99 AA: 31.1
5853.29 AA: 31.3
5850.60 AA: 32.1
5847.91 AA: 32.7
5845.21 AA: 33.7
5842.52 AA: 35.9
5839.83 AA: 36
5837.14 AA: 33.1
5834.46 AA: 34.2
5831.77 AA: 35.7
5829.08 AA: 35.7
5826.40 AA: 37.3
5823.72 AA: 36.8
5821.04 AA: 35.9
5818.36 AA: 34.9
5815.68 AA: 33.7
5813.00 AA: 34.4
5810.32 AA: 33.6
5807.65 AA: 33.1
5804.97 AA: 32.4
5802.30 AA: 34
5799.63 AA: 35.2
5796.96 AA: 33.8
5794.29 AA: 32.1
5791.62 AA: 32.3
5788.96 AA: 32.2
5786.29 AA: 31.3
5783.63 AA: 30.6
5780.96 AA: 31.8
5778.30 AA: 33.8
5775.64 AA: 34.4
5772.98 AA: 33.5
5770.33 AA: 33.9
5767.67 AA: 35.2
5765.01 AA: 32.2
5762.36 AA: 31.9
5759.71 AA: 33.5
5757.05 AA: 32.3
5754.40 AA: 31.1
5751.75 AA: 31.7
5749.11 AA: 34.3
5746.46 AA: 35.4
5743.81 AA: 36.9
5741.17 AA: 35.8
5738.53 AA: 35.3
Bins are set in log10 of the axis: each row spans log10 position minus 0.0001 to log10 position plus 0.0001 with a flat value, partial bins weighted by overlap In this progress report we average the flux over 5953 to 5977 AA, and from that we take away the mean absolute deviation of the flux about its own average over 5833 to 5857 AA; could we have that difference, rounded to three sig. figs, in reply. 33.2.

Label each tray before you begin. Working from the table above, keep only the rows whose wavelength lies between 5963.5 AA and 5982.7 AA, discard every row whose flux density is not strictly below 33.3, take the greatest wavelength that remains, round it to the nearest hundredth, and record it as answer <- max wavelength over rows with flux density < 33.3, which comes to 5981.37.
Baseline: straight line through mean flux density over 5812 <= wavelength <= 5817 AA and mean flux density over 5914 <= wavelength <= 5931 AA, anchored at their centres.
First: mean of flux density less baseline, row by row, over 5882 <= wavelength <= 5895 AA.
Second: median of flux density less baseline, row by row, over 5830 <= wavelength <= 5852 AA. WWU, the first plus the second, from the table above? -4.8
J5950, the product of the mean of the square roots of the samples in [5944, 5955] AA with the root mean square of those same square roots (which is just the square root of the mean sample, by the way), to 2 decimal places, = 31.97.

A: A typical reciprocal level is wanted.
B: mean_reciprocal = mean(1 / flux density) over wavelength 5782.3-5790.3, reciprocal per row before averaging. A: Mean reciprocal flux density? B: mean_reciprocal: 0.0319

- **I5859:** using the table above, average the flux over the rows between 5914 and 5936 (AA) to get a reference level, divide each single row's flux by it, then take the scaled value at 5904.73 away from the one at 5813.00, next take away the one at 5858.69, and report -0.90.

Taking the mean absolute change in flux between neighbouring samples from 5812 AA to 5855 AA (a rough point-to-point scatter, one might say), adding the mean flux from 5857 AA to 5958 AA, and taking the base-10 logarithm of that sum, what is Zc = 1.52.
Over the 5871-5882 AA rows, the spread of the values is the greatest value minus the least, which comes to 1.9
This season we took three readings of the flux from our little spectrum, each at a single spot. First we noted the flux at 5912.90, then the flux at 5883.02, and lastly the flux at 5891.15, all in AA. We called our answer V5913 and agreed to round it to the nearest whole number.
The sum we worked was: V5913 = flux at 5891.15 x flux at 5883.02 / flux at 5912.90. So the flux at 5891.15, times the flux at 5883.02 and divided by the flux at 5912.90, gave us 28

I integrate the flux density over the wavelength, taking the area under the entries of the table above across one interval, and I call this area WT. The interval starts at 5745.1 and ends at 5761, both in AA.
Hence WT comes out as 525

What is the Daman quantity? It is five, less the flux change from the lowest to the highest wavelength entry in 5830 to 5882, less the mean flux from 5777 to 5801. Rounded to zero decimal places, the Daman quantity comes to -25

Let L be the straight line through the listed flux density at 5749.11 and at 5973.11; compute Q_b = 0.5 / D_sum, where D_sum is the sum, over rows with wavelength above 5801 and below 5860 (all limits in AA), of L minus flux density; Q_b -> 0.027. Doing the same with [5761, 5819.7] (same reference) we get 0.016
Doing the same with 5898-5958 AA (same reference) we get 0.008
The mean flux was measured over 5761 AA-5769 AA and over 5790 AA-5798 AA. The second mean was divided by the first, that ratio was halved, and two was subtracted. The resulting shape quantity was -1.51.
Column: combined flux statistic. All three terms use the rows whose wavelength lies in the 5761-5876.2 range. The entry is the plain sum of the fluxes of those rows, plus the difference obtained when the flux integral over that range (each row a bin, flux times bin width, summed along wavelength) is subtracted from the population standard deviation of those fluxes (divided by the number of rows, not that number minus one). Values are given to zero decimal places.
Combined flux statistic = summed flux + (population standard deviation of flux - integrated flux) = -2428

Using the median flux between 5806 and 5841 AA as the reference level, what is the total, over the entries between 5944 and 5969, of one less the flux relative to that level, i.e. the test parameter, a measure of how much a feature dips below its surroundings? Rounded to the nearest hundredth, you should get 0.37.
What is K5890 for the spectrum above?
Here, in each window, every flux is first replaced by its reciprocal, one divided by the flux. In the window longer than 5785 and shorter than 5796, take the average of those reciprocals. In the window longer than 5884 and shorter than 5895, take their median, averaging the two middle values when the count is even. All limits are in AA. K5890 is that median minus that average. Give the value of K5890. 0.0046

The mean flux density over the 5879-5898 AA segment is 29.4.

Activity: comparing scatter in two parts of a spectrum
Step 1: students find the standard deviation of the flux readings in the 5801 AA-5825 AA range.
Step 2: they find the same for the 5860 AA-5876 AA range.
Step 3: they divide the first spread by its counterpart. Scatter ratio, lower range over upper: 1.7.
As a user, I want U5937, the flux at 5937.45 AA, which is 35.8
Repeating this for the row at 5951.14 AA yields 32.2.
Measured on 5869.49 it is 33.7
